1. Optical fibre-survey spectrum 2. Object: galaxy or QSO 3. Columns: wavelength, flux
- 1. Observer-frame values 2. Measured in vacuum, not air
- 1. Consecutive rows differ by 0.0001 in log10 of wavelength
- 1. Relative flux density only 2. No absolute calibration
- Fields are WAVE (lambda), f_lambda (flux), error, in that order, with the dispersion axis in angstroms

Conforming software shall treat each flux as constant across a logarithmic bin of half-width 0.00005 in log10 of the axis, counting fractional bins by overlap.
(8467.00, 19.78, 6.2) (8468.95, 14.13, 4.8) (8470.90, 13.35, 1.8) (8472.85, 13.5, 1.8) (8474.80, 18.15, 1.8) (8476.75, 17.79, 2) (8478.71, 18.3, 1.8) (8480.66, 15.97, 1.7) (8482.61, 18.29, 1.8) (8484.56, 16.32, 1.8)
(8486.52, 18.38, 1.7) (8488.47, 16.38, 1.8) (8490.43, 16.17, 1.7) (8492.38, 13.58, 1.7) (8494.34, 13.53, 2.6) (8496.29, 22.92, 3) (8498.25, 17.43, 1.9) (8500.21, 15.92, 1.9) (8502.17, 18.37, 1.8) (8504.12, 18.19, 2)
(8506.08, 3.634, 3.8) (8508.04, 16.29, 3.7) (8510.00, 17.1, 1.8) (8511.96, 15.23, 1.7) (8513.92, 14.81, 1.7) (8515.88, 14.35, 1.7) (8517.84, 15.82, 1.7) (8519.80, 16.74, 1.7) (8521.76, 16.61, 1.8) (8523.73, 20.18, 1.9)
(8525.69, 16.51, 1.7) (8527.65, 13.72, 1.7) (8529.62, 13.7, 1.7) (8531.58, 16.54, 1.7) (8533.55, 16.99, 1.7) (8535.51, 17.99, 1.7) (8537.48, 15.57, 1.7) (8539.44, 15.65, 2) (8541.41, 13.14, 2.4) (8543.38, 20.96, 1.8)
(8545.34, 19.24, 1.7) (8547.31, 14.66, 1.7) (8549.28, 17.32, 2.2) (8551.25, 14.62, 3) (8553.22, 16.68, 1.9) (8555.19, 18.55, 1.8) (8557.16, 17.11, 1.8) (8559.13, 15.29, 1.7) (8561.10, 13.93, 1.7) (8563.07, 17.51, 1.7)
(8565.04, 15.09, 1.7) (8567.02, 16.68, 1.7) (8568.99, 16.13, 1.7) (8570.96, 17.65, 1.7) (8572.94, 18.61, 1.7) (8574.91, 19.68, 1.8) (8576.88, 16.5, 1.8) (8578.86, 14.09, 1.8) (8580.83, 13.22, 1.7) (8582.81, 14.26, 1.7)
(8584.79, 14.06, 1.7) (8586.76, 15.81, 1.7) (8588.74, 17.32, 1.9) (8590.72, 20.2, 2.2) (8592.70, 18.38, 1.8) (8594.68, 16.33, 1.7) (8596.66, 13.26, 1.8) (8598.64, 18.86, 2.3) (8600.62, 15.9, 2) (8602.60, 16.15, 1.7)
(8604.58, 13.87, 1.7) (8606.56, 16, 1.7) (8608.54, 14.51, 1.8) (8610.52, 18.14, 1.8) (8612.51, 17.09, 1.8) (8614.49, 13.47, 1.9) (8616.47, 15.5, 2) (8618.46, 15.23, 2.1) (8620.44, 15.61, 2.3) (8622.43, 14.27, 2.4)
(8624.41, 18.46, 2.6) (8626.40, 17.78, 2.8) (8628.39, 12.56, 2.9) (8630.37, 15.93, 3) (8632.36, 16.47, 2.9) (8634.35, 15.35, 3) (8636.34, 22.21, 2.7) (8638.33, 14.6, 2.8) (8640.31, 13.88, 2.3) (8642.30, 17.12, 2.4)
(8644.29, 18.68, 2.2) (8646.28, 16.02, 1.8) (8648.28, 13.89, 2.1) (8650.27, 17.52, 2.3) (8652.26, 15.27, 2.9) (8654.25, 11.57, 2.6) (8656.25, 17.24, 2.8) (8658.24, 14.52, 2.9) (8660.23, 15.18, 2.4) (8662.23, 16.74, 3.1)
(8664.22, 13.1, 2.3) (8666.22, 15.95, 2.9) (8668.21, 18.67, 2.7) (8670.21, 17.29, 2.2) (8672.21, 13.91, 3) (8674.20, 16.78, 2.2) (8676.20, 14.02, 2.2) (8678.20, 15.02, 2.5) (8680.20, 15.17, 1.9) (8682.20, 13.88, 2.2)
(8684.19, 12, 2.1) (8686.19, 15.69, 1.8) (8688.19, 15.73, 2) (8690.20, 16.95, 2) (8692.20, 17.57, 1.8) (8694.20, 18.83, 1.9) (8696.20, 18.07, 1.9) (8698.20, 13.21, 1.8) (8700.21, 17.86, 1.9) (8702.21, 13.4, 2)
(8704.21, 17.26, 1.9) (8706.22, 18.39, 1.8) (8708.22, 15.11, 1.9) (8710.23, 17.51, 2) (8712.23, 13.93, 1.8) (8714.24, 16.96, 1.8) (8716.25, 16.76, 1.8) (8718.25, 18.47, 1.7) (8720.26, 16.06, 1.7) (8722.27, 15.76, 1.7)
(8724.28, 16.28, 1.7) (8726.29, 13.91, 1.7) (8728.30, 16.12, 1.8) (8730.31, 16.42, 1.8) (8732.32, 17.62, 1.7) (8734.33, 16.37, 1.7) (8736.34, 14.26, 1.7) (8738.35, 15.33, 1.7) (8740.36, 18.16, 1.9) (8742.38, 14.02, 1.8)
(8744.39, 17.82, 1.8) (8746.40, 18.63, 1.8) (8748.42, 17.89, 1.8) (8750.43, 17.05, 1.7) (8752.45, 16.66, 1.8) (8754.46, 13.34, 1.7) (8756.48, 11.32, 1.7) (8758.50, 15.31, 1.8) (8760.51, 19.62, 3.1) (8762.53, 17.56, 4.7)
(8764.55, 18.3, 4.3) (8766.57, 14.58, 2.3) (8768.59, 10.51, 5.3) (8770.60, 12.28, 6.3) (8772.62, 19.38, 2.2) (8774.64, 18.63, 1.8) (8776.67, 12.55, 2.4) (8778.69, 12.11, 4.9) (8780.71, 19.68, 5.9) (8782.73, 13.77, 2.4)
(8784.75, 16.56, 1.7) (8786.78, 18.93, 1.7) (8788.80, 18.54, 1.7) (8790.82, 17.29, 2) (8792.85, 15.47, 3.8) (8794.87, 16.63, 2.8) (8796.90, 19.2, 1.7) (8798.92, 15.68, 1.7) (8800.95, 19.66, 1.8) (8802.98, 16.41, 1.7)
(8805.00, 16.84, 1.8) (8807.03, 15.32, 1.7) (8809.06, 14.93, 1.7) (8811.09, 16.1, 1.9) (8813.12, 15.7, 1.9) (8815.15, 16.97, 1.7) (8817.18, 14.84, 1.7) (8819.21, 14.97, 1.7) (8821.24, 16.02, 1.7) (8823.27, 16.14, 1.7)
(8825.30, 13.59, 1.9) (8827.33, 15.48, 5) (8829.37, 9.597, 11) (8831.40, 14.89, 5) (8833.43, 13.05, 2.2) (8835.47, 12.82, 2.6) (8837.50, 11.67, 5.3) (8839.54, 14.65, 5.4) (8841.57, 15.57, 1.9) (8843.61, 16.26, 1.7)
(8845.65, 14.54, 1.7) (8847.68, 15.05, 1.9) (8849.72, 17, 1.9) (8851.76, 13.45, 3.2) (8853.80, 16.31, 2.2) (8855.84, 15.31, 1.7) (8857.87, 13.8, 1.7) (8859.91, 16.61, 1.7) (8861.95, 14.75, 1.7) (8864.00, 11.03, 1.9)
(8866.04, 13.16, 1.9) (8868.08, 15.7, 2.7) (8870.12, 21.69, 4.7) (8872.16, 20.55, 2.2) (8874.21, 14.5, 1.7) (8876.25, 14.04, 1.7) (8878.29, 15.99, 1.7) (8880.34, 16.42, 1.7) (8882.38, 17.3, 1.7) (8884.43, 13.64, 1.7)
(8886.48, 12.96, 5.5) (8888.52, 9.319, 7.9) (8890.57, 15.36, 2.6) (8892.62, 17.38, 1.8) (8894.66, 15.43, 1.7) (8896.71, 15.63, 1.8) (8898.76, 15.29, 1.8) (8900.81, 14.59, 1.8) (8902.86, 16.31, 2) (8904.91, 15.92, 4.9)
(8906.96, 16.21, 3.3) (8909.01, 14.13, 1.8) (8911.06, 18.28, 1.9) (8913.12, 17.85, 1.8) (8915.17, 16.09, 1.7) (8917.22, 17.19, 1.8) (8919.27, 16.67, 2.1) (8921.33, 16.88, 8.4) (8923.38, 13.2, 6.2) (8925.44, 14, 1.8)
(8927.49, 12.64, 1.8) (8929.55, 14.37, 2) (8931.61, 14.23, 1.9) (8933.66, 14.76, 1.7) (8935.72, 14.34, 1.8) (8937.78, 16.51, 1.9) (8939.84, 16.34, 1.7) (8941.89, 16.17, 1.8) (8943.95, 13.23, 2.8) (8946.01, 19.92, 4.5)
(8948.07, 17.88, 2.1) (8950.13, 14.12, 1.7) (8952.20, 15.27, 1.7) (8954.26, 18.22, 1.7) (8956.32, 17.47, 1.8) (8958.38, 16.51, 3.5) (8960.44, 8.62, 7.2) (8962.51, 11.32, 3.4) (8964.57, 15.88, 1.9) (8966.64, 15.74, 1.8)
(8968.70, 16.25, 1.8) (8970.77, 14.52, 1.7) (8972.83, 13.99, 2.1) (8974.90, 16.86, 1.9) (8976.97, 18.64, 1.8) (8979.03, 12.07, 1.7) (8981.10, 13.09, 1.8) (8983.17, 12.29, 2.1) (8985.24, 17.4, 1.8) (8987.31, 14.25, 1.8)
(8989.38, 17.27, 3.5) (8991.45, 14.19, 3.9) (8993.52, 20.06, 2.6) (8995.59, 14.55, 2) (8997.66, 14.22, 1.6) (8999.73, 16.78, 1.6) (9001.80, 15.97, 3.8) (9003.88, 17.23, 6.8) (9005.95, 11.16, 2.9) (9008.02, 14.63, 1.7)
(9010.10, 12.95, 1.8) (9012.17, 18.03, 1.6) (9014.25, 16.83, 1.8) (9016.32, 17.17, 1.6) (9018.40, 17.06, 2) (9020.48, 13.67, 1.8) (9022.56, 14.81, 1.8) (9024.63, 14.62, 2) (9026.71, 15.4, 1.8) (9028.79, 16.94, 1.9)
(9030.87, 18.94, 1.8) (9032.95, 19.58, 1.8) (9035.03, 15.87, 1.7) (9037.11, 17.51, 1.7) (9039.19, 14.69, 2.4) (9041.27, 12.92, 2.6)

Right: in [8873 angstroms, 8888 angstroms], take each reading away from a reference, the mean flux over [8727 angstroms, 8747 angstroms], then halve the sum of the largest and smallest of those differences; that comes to 1.3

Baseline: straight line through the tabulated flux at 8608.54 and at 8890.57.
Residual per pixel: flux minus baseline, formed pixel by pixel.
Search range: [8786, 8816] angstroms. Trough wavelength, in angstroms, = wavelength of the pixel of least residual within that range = 8809.06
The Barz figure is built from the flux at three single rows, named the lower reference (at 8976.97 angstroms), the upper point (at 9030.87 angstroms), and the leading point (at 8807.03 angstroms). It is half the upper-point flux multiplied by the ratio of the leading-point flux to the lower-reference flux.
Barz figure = 7.8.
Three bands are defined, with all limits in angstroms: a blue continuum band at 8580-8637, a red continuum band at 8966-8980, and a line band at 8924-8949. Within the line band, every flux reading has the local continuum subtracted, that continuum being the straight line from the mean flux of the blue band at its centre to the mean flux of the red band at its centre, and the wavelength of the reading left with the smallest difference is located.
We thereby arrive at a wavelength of 8927.49 angstroms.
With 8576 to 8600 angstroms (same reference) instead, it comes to 8580.83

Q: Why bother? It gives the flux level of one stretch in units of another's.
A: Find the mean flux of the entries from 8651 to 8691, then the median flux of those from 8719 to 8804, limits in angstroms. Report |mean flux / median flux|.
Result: 0.928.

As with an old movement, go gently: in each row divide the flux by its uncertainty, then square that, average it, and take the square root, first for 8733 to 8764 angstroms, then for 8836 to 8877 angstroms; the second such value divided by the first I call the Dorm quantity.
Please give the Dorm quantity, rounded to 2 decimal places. 0.87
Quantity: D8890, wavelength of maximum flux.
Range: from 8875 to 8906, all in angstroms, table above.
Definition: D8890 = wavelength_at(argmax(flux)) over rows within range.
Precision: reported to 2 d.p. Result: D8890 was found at 8892.62 angstroms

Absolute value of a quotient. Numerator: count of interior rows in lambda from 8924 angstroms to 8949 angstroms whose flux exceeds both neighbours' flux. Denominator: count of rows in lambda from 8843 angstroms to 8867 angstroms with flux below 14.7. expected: 0.80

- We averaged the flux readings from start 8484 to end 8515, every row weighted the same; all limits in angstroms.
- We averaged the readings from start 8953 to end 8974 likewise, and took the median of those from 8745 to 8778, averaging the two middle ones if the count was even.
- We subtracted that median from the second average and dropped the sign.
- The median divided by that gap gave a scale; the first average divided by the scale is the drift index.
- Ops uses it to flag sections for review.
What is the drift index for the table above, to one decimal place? 1.9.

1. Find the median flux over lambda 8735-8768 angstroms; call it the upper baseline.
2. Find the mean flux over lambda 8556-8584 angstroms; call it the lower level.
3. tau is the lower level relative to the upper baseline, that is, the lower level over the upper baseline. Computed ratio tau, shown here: 0.96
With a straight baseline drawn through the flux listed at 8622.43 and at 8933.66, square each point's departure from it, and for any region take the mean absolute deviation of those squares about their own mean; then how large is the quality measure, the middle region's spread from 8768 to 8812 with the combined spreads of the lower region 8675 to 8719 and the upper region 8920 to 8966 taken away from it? -3.2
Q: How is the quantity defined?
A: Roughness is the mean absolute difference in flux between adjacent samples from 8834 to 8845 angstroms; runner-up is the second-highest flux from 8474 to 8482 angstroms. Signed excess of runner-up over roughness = 16.7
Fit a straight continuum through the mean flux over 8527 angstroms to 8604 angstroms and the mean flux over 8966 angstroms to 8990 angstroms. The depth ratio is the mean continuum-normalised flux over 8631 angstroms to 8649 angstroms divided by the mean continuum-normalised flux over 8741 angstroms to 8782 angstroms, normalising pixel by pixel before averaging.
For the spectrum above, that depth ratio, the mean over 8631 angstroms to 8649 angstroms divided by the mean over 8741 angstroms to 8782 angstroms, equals 1.02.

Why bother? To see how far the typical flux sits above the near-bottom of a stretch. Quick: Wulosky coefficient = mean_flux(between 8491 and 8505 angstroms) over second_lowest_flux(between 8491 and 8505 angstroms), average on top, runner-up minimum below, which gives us 1.26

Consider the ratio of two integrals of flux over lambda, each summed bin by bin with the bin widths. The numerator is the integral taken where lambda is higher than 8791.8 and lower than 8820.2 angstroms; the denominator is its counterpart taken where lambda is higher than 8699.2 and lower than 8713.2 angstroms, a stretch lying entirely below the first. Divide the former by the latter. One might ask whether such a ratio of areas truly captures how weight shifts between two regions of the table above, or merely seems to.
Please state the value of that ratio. 2.0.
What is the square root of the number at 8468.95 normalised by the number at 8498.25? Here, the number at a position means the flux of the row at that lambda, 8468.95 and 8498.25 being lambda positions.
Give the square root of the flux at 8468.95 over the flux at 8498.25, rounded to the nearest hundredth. 0.90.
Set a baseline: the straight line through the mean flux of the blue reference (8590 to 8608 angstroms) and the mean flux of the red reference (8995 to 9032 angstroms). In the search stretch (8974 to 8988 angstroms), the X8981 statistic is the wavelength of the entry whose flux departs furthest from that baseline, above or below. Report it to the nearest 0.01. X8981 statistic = 8979.03 angstroms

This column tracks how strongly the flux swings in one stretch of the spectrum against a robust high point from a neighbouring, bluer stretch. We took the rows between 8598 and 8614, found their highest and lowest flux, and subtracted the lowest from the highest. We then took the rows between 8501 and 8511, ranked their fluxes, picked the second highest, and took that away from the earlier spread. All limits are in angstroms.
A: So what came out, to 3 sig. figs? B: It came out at -13.2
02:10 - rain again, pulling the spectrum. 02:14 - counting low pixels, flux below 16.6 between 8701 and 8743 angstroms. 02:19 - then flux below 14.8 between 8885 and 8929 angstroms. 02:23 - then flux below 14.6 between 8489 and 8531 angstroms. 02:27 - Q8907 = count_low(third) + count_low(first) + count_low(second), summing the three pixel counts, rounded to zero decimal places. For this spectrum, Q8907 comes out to 26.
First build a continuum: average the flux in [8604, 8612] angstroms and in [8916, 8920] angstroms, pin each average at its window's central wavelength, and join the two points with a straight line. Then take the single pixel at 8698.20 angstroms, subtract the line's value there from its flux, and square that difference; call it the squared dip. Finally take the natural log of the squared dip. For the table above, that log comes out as 2.1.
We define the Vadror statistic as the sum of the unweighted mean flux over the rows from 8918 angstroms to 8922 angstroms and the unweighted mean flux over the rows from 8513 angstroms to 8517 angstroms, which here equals 31.4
